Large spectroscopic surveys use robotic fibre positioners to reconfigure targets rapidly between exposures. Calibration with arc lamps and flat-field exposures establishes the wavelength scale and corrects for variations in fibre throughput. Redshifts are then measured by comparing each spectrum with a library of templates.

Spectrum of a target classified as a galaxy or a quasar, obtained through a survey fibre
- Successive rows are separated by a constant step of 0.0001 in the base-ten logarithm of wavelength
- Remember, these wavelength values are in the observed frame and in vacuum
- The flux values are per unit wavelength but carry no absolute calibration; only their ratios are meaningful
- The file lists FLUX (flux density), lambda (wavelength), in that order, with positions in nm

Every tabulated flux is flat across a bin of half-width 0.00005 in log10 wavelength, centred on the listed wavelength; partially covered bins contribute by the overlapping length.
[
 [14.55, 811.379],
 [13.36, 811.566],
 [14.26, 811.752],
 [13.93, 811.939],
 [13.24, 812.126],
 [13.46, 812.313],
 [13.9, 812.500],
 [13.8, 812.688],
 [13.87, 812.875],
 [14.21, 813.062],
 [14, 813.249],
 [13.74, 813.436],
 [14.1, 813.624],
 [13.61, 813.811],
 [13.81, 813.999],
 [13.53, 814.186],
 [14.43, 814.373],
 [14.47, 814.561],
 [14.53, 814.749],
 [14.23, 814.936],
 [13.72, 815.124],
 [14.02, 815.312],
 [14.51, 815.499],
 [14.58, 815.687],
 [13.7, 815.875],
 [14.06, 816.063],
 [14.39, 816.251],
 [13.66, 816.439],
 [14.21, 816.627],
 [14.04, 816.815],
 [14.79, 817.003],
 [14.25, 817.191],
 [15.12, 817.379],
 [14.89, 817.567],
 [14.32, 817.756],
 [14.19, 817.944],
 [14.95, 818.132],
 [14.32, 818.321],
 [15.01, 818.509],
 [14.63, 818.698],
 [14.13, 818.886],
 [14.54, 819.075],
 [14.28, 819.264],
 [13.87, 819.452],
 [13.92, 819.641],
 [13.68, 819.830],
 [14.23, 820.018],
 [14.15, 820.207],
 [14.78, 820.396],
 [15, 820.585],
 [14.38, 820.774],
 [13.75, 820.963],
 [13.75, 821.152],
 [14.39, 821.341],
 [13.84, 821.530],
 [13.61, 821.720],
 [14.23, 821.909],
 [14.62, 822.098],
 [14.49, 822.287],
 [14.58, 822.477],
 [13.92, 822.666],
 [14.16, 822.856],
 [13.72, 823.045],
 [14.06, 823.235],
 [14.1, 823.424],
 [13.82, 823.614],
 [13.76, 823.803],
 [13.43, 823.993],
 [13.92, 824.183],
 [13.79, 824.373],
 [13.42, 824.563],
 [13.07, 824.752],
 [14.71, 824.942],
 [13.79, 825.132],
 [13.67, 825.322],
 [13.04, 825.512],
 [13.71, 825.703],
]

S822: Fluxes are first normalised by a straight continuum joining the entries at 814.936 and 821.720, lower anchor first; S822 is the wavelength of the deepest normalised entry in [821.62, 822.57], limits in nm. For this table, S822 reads 821.720 nm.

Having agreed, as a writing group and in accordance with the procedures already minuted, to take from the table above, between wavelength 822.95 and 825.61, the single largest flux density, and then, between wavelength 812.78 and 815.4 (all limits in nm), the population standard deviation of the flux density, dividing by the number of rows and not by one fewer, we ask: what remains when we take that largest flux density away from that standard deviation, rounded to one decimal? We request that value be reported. -14.4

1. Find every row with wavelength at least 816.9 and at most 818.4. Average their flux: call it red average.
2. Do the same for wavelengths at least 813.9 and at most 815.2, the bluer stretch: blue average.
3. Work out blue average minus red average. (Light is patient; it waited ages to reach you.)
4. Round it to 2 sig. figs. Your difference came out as -0.50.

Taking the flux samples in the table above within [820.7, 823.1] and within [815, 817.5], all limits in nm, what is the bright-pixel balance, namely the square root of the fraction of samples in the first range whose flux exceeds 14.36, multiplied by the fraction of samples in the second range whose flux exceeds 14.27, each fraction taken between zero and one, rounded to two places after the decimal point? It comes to 0.24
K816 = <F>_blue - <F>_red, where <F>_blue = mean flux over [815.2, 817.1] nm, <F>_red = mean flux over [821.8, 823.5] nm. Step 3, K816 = 0.0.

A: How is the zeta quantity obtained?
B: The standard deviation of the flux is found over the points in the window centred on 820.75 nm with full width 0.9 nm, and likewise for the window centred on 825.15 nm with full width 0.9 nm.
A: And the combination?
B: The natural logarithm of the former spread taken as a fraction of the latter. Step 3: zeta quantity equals -0.2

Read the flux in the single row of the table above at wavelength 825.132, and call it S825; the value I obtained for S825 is 13.79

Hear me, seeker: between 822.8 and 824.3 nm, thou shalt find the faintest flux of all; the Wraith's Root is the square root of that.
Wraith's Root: 3.66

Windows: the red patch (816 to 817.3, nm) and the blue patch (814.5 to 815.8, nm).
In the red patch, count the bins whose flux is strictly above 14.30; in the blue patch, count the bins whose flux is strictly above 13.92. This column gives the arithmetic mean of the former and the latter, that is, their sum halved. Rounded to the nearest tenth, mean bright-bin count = 4.0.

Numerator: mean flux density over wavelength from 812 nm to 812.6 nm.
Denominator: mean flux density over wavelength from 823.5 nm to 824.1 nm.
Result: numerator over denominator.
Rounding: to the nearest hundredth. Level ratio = 0.99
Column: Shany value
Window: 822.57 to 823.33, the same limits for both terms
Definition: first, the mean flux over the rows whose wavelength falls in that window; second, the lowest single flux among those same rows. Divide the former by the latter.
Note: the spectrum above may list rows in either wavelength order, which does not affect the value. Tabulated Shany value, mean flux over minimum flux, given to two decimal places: 1.02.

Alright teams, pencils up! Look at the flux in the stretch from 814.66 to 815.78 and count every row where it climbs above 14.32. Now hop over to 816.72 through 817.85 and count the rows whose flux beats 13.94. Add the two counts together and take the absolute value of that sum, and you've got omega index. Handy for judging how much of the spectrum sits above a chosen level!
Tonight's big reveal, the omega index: 9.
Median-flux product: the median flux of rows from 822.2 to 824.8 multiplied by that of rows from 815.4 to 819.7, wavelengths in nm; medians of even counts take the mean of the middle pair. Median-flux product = 199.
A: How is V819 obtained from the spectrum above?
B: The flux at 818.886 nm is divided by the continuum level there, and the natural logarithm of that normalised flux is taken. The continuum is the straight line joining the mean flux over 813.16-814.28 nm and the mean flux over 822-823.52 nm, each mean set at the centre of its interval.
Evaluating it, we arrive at 0.007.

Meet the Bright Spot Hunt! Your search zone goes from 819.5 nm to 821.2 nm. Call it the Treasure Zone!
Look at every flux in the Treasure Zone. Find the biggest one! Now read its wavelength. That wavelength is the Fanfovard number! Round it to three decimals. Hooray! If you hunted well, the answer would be 820.585 nm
